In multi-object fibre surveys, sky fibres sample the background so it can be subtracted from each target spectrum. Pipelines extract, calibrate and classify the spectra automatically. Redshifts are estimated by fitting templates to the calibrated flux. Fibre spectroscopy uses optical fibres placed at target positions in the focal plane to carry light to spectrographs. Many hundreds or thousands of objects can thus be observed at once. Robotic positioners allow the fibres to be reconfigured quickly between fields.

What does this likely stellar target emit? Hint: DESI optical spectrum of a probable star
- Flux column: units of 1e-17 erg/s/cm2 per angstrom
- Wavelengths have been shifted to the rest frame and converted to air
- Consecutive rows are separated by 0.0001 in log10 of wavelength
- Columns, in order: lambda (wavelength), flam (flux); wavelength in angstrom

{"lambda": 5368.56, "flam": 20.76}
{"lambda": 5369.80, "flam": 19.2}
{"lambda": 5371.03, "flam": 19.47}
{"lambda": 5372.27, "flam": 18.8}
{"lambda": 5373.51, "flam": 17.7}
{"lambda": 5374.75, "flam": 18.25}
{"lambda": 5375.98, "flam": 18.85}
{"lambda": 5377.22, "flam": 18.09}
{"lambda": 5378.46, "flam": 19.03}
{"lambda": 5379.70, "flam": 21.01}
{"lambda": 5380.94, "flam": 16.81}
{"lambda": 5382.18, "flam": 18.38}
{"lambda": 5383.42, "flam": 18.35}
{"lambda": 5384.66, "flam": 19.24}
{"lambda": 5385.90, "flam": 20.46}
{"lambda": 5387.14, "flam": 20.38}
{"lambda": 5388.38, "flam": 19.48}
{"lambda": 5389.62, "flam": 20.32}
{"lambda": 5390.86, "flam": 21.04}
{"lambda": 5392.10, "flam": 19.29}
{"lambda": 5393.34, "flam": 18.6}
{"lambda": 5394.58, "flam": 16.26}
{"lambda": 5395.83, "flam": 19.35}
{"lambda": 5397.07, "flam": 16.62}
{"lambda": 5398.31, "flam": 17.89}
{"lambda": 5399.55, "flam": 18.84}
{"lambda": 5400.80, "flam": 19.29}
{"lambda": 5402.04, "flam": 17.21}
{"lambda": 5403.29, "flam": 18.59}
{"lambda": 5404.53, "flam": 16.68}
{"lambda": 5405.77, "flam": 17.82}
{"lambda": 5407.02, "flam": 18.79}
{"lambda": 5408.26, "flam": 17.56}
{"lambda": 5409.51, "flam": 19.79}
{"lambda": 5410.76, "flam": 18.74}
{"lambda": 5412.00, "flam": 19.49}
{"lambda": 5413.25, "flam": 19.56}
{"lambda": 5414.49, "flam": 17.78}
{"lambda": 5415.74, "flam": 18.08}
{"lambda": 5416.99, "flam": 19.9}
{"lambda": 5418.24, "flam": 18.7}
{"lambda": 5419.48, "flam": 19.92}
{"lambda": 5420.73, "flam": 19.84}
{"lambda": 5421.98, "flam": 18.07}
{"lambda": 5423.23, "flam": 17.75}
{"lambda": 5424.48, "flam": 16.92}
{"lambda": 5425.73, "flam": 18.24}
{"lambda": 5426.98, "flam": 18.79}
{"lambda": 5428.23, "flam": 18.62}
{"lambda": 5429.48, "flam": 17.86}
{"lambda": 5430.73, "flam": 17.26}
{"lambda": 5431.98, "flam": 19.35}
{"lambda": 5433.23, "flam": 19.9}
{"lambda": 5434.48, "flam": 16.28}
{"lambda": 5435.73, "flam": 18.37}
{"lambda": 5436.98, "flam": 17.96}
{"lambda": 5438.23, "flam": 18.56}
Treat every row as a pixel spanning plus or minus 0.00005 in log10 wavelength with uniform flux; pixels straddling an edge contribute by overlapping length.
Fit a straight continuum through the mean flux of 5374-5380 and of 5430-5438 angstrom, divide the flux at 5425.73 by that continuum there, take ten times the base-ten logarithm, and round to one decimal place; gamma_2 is 0.0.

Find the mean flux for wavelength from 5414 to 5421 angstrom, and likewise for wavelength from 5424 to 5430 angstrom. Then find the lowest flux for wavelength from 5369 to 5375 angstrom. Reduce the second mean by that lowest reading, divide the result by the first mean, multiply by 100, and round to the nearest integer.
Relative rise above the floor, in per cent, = 2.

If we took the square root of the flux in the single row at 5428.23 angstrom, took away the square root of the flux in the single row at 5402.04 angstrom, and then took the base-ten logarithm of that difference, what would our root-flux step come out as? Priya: -0.8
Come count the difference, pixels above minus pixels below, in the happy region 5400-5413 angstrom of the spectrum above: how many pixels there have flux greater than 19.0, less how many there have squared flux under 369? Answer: -4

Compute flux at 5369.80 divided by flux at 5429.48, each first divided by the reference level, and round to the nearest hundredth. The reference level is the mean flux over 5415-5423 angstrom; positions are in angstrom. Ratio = 1.08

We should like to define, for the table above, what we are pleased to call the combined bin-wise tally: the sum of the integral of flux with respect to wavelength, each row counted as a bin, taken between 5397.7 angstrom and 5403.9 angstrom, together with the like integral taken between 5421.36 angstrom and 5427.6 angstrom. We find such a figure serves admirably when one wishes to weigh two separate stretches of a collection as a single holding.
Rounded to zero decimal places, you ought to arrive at 226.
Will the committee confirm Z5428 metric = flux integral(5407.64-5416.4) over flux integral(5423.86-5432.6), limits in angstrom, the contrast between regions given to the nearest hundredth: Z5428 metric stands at 1.03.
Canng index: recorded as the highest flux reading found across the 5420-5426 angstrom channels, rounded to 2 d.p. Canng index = 19.84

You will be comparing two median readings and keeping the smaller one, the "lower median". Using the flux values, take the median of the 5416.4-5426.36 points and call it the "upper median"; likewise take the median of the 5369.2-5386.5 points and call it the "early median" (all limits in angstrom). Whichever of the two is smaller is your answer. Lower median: 18.47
